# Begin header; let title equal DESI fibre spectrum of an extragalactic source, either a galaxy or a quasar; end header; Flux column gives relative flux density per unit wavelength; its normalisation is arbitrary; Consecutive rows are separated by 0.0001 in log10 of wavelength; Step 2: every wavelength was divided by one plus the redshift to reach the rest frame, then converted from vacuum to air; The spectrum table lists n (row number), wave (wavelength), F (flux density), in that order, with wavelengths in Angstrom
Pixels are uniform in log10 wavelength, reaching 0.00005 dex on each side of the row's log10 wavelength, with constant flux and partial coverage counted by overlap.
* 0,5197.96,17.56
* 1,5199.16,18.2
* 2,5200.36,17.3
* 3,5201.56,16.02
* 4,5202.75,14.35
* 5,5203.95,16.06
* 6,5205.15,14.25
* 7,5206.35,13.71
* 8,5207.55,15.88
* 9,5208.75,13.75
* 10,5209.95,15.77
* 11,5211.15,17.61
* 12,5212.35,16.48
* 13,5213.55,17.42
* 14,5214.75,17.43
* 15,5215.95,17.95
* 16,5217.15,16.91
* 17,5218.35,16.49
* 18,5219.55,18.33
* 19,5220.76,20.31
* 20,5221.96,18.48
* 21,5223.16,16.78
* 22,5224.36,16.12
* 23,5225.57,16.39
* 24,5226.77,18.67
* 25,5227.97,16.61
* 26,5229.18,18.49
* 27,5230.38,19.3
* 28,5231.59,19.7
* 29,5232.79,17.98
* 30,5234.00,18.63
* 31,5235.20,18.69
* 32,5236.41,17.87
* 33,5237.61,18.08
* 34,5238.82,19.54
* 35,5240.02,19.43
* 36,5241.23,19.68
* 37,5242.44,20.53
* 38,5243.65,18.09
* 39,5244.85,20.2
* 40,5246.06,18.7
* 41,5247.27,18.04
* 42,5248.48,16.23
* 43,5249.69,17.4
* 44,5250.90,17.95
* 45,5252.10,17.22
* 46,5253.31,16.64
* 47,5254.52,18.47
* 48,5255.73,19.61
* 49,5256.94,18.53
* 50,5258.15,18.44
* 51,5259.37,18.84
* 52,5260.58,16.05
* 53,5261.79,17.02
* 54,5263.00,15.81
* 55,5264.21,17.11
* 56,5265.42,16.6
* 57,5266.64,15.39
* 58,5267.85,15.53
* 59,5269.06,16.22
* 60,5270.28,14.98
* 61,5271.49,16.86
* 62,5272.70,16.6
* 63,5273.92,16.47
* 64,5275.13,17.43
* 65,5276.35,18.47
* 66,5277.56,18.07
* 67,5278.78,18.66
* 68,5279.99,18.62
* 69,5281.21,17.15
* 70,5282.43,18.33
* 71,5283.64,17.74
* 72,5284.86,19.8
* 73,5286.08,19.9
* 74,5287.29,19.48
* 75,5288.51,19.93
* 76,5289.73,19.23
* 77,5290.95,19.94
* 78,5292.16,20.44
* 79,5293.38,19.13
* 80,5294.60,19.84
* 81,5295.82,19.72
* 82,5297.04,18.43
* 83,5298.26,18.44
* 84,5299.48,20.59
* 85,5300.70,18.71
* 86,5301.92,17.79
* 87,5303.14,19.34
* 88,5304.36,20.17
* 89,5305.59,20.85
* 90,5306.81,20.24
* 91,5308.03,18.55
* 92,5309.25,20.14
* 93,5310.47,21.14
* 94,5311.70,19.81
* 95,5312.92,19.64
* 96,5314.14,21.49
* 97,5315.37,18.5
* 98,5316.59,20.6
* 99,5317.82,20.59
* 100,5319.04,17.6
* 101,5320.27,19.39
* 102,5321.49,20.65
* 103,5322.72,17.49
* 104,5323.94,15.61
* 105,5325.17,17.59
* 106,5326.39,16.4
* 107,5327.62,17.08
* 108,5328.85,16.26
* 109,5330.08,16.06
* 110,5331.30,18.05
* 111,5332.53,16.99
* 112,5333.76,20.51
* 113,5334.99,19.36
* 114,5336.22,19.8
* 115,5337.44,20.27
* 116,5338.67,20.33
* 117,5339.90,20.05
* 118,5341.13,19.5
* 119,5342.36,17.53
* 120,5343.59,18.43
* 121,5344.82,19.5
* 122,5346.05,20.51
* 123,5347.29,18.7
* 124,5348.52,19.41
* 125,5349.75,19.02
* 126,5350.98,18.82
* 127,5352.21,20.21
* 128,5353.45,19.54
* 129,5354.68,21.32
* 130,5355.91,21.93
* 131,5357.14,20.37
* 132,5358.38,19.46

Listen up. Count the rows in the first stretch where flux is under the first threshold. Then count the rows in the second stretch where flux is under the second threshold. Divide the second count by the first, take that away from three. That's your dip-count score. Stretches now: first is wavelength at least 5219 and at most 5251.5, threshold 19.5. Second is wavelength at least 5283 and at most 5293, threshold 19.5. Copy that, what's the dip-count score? 2.9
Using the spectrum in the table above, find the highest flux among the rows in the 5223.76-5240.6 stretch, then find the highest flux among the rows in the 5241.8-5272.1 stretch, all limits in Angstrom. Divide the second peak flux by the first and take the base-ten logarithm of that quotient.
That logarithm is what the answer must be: 0.018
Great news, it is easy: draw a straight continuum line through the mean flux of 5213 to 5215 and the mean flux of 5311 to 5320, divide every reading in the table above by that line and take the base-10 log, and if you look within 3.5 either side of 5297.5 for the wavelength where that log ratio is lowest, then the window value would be 5298.26 Angstrom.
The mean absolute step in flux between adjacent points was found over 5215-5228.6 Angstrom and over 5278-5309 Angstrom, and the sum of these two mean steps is 2.32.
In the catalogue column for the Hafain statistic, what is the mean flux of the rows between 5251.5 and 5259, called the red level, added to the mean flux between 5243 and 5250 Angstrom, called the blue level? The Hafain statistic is 36.3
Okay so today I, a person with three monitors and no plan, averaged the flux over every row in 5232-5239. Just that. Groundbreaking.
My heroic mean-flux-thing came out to 18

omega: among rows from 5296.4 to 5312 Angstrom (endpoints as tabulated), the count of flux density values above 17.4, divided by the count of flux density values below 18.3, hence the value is 13.0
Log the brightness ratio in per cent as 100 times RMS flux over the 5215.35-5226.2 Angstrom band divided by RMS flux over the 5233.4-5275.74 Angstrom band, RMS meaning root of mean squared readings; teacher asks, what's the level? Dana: 99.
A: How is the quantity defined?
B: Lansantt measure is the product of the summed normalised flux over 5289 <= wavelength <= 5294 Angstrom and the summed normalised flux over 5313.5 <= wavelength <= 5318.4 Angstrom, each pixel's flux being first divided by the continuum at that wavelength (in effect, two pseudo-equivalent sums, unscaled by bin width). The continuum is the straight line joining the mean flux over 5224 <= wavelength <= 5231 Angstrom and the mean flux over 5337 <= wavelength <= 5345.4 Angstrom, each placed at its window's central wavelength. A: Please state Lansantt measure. 18.1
